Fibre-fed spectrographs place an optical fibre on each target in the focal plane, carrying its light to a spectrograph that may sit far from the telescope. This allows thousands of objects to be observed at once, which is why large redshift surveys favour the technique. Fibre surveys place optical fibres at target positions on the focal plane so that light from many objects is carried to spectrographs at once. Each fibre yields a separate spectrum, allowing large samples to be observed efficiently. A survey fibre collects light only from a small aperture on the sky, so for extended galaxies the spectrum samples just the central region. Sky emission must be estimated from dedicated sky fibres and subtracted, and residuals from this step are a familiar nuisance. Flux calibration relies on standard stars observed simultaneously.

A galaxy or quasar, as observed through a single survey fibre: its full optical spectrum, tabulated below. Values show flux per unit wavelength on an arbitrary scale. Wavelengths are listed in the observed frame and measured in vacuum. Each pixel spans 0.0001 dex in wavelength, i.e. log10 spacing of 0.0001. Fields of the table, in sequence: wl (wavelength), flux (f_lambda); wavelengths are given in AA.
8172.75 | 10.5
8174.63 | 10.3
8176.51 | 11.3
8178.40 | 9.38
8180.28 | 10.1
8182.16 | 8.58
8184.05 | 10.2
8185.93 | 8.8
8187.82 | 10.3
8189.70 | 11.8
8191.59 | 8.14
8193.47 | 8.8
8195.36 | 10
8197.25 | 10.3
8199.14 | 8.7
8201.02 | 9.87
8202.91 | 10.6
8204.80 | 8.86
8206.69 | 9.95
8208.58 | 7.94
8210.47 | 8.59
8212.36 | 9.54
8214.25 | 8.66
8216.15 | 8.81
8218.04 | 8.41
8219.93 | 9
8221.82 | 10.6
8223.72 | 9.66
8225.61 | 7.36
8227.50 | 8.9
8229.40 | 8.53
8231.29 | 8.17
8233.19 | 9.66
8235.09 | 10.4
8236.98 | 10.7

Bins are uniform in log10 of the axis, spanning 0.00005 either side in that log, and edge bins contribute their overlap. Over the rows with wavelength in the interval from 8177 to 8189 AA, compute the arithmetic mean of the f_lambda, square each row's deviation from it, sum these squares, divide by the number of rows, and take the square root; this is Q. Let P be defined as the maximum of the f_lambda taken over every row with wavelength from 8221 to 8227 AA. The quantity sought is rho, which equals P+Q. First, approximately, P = 10.6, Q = 0.7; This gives 11.29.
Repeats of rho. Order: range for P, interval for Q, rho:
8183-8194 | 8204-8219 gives 12.39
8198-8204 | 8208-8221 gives 11.06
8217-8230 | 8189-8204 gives 11.71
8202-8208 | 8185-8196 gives 11.82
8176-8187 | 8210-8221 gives 11.66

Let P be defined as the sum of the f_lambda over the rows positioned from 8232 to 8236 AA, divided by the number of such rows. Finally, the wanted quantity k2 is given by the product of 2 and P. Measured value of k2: 20.1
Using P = 10.0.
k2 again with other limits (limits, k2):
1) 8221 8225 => 20.3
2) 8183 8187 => 19.0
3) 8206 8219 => 17.7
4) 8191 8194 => 16.9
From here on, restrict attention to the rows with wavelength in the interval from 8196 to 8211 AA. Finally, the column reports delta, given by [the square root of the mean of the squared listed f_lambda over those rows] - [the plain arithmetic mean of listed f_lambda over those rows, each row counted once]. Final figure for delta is 0.04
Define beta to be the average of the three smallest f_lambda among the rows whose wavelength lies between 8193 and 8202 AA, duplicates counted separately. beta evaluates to 9.12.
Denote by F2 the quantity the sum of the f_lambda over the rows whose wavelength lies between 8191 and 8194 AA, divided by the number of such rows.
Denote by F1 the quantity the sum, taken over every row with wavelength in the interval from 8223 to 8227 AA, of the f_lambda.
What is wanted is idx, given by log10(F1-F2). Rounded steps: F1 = 17.0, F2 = 8.5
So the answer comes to 0.93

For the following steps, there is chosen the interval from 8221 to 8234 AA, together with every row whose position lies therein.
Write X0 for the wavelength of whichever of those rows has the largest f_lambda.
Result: 8221.82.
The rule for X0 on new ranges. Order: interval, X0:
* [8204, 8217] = 8206.69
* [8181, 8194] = 8189.70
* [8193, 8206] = 8202.91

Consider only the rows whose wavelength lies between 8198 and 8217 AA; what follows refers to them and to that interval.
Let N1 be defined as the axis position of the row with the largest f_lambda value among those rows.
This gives 8202.91 AA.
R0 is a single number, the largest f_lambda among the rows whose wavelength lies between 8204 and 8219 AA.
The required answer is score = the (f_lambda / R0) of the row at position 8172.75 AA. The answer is 1.06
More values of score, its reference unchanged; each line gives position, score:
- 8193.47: 0.88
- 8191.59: 0.82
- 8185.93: 0.88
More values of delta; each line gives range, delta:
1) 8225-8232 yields 0.02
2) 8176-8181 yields 0.03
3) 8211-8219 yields 0.01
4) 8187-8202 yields 0.06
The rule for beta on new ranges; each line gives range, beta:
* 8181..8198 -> 8.51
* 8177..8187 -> 8.92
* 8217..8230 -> 8.10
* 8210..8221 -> 8.55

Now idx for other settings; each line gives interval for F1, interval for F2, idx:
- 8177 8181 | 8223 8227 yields 1.04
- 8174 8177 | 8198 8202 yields 1.09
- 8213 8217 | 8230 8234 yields 0.93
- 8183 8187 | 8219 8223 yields 0.96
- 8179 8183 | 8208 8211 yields 1.02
